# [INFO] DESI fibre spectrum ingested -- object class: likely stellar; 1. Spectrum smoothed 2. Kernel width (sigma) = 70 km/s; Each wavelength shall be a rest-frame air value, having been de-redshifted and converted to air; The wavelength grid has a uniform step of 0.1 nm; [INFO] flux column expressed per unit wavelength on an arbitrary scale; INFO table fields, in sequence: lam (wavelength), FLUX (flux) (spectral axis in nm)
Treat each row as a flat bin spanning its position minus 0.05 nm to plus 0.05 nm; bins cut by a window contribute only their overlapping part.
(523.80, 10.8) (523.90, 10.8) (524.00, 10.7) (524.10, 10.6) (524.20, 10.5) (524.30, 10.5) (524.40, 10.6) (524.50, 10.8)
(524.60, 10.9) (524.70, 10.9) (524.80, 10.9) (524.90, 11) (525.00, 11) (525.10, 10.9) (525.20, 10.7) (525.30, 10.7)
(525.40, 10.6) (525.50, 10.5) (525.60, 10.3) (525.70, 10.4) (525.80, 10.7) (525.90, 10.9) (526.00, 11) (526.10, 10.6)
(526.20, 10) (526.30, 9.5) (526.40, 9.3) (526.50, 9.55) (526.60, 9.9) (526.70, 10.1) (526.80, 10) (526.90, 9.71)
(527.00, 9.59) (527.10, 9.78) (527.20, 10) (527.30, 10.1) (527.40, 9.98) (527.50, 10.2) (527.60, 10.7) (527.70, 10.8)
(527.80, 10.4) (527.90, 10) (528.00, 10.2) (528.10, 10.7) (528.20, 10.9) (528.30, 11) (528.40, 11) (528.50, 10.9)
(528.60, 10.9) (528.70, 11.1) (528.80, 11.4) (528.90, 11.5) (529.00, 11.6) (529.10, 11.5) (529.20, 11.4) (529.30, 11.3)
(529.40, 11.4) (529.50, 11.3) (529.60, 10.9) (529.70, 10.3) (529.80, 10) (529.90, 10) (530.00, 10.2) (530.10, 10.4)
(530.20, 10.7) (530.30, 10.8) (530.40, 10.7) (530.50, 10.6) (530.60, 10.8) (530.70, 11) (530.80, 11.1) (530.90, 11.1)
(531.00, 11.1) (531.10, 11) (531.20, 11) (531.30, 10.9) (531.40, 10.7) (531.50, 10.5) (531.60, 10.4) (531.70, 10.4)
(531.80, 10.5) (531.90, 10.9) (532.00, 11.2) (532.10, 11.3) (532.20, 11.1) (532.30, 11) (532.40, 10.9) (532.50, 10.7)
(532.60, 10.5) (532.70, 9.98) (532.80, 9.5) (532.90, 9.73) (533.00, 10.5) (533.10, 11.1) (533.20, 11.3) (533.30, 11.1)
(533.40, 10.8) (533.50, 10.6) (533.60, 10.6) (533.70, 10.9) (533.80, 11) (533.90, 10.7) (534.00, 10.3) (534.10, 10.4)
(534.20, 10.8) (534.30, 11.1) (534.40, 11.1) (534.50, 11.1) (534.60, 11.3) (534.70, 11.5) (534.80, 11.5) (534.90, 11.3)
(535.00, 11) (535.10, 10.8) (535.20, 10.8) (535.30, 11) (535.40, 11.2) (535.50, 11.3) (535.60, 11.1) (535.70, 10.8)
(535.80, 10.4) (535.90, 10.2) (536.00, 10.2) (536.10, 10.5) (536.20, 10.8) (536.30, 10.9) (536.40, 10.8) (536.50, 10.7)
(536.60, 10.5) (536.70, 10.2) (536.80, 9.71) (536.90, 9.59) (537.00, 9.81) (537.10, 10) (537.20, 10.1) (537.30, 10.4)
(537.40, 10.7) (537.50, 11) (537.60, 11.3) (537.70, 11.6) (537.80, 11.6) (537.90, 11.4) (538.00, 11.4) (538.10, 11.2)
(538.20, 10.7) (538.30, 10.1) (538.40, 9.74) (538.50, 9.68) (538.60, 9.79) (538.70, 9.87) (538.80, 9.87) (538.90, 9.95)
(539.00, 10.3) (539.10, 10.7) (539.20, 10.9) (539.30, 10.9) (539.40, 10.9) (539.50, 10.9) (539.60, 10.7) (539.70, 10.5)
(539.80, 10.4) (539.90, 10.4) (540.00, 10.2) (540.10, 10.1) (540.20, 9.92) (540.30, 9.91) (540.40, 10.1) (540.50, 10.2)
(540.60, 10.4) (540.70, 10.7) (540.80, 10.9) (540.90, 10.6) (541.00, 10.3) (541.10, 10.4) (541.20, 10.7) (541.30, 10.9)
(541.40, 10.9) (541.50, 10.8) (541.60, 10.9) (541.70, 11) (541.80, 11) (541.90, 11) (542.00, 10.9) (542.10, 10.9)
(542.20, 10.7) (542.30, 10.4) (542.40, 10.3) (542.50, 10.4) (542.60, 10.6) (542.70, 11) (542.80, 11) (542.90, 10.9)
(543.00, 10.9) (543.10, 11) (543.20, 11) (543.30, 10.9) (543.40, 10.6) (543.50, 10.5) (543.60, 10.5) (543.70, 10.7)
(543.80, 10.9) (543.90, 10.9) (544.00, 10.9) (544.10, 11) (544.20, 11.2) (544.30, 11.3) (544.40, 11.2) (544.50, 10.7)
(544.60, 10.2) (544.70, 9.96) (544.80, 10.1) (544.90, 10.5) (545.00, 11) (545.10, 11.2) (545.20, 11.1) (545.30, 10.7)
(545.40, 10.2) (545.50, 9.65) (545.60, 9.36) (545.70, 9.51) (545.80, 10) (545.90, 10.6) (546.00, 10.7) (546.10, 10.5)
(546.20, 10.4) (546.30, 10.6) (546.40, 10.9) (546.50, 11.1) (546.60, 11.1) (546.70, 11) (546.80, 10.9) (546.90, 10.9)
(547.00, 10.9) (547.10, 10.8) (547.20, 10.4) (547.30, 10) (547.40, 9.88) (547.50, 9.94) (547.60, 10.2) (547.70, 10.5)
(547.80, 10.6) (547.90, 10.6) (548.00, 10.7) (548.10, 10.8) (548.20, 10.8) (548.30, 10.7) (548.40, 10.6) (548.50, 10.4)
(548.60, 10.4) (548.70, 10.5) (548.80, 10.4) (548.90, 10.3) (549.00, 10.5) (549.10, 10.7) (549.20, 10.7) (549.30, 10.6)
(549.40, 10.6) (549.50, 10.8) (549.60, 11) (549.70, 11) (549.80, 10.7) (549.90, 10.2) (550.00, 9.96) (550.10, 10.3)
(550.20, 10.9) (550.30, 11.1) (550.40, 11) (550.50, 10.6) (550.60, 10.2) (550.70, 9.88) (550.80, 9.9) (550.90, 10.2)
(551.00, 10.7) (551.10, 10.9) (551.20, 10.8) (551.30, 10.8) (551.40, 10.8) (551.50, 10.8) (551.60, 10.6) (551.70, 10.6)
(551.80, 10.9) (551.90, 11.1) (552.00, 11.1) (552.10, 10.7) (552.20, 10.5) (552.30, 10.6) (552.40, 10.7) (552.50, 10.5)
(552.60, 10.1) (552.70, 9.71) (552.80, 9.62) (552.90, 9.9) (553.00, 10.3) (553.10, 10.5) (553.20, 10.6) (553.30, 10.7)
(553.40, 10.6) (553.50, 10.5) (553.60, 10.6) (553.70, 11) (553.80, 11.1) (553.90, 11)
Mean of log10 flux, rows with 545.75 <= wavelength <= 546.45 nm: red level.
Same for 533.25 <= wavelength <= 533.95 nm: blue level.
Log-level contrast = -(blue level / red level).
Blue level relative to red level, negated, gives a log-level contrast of -1.01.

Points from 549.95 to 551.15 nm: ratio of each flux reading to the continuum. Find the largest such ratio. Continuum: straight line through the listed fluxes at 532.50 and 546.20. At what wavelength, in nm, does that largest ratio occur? 550.30 nm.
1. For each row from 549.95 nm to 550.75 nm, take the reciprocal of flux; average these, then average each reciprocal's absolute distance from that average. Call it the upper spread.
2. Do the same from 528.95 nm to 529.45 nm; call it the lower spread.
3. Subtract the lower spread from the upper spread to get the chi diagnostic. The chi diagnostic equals 0.003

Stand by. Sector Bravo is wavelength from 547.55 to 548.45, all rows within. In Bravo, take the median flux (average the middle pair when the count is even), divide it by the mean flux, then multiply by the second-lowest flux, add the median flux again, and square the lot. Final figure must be 445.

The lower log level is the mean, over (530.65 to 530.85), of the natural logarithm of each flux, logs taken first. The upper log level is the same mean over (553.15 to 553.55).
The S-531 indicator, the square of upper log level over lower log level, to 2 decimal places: 0.97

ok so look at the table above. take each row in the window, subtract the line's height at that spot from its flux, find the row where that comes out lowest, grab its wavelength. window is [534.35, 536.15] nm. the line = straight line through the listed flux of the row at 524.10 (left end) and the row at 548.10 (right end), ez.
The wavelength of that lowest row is 536.00 nm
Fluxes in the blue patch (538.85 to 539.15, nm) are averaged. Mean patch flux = 10.3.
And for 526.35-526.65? 9.6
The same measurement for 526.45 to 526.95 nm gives 9.9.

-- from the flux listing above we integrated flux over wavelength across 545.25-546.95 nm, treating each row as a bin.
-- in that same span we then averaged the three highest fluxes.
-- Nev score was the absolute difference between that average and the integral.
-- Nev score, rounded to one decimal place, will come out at 6.7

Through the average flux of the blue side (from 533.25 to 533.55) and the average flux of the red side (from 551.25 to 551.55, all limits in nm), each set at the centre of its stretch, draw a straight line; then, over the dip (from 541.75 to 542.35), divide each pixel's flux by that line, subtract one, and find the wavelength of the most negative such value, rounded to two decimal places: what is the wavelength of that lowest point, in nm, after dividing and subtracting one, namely 542.30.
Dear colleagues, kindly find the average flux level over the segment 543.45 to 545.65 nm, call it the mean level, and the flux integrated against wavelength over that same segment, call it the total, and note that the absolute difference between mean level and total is 12.8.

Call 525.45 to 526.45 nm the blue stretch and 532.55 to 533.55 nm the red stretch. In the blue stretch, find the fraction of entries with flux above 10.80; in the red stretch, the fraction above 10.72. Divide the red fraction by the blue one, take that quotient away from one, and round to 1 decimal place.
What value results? -1.0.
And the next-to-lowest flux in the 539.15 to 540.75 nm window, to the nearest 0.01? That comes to 9.92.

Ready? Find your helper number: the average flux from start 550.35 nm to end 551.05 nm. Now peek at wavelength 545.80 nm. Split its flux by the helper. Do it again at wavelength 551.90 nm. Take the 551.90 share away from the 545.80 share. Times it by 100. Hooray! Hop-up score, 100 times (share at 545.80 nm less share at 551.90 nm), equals -11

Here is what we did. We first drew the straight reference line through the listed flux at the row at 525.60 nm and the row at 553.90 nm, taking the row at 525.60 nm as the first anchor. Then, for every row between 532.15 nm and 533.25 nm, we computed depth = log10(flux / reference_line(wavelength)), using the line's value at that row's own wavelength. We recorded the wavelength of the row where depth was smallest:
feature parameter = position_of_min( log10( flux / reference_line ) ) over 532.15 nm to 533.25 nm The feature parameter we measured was 532.80 nm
